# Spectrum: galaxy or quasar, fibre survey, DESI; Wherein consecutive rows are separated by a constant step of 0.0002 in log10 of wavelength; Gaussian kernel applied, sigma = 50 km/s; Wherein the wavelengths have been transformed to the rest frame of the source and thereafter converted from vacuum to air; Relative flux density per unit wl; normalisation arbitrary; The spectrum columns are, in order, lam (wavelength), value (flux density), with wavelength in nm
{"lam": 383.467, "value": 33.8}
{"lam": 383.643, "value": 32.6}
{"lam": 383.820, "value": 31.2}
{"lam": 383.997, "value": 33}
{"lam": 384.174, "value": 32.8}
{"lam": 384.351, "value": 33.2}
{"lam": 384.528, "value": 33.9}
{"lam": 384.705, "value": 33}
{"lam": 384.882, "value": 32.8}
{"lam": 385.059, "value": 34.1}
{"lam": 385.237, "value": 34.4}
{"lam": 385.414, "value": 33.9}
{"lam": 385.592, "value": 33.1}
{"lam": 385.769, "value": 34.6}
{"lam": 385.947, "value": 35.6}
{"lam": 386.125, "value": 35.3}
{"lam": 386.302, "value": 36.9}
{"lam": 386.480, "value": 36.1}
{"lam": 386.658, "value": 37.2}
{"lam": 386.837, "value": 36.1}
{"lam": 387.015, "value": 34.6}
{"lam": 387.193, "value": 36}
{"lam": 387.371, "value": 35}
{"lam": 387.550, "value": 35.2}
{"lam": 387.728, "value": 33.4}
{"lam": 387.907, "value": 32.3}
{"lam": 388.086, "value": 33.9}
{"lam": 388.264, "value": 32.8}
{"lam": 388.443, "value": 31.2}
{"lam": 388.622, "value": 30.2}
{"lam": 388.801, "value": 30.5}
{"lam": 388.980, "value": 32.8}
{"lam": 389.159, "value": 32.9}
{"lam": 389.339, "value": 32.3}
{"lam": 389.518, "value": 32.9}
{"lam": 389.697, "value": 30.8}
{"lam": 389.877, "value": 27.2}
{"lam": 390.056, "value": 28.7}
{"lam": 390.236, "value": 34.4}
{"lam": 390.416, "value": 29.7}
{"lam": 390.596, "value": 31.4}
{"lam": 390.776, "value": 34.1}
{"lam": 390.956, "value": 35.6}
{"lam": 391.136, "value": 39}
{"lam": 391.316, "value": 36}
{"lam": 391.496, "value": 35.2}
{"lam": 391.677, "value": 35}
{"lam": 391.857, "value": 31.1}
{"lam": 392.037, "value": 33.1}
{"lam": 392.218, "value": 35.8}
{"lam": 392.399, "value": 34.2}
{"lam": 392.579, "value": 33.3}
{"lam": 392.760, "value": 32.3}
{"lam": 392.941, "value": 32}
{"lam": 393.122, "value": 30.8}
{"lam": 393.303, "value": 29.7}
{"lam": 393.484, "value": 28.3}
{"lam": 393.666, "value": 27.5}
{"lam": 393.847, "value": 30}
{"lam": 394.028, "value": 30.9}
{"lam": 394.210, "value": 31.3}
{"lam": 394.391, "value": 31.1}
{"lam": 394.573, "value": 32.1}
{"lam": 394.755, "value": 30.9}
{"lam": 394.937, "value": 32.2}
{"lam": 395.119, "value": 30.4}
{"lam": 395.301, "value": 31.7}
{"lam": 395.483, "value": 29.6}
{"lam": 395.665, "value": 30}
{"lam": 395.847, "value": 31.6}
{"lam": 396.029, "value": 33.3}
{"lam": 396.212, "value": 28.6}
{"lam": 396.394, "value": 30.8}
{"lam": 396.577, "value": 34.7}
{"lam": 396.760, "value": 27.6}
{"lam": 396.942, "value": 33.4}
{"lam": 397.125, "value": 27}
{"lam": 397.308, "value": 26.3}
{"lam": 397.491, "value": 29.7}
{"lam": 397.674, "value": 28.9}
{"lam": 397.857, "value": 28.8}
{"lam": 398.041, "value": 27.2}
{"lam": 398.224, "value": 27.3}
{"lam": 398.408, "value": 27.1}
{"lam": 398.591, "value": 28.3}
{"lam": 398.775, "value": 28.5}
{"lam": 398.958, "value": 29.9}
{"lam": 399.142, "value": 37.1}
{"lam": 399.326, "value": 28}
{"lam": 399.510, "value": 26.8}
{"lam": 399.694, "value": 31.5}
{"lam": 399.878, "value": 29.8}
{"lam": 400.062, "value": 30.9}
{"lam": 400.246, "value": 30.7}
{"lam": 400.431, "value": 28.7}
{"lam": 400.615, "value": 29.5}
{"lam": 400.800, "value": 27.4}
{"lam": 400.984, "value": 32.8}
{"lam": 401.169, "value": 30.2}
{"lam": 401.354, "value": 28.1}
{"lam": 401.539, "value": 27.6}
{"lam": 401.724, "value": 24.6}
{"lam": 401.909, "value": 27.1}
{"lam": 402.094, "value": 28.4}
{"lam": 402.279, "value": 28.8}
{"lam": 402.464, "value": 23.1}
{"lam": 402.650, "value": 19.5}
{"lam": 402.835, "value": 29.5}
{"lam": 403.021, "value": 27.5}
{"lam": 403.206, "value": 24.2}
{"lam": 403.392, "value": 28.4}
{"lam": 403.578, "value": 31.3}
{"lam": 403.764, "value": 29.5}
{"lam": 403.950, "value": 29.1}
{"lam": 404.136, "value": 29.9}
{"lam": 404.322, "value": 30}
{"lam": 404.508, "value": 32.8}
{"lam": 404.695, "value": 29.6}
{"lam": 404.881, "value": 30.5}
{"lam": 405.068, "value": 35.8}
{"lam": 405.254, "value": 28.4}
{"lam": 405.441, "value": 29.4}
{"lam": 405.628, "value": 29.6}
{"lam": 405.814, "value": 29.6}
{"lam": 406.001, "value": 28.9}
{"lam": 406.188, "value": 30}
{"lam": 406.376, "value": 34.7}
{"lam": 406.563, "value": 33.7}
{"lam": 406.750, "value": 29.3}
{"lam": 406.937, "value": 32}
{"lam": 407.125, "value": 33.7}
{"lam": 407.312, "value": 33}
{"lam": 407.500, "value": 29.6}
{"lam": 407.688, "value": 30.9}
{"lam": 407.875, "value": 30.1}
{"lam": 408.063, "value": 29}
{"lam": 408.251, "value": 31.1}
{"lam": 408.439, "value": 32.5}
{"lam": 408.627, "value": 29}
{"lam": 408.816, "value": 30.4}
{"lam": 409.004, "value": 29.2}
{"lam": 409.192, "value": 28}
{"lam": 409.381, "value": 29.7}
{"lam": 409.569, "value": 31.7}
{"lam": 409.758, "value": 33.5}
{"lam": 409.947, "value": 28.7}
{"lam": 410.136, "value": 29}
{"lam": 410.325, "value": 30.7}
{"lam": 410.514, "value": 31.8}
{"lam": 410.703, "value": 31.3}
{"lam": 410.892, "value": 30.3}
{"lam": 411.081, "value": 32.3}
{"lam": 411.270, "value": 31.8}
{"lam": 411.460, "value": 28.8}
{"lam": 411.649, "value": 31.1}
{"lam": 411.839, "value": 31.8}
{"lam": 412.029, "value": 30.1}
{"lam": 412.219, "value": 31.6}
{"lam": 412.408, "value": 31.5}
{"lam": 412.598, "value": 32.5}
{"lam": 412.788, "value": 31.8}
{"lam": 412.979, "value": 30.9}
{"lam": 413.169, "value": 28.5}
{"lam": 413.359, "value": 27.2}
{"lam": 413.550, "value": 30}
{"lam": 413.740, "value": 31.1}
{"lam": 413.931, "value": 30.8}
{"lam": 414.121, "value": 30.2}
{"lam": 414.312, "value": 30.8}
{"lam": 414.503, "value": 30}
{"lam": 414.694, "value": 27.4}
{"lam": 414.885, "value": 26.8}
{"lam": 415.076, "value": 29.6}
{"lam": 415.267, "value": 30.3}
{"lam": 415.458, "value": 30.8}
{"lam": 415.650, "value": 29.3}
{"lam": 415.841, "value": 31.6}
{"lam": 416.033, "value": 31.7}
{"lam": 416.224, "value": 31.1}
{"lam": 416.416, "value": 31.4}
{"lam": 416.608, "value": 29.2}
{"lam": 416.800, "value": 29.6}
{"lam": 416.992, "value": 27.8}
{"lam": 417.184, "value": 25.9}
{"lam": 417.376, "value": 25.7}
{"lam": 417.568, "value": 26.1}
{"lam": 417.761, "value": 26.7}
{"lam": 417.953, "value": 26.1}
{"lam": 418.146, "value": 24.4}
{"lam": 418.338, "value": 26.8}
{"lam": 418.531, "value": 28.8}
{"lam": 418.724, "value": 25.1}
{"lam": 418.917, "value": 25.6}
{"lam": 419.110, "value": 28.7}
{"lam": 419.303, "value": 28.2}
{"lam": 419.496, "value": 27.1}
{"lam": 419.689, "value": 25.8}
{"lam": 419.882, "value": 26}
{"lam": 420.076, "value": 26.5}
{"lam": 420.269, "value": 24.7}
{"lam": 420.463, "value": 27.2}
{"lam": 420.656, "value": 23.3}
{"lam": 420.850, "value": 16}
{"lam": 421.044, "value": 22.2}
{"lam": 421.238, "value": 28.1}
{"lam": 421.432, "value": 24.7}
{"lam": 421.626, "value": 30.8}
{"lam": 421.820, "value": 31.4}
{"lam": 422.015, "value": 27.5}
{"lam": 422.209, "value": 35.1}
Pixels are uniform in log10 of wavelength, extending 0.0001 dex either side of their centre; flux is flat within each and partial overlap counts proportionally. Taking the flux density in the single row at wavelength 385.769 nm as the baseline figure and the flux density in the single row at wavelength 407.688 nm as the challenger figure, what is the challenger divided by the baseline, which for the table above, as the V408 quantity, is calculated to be 0.89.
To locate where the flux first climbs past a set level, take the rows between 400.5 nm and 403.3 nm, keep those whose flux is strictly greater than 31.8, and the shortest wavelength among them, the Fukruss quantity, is 400.984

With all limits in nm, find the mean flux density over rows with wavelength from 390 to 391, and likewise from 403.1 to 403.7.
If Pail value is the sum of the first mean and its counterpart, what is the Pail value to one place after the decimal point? 60.3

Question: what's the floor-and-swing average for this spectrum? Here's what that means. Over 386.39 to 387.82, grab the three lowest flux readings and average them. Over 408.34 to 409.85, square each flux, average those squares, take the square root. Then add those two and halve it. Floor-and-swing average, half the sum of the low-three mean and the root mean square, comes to 32.4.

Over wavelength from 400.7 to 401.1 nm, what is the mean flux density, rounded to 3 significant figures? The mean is 30.1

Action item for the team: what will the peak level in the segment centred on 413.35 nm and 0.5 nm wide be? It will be 30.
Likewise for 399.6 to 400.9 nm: 31.5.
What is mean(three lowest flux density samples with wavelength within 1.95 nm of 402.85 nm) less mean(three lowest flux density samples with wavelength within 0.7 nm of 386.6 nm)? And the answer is -12.9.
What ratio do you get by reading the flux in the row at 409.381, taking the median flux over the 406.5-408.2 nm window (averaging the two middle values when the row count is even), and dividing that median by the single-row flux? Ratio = 1.04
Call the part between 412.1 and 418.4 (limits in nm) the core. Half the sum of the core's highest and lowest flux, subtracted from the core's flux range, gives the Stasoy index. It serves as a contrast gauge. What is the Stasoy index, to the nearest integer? -20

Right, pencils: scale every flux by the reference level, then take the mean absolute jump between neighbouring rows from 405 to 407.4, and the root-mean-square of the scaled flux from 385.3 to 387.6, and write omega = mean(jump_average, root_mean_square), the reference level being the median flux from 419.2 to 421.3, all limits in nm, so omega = 0.721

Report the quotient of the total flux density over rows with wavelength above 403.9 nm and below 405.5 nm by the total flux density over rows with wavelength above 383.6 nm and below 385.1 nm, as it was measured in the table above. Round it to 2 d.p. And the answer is 0.93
